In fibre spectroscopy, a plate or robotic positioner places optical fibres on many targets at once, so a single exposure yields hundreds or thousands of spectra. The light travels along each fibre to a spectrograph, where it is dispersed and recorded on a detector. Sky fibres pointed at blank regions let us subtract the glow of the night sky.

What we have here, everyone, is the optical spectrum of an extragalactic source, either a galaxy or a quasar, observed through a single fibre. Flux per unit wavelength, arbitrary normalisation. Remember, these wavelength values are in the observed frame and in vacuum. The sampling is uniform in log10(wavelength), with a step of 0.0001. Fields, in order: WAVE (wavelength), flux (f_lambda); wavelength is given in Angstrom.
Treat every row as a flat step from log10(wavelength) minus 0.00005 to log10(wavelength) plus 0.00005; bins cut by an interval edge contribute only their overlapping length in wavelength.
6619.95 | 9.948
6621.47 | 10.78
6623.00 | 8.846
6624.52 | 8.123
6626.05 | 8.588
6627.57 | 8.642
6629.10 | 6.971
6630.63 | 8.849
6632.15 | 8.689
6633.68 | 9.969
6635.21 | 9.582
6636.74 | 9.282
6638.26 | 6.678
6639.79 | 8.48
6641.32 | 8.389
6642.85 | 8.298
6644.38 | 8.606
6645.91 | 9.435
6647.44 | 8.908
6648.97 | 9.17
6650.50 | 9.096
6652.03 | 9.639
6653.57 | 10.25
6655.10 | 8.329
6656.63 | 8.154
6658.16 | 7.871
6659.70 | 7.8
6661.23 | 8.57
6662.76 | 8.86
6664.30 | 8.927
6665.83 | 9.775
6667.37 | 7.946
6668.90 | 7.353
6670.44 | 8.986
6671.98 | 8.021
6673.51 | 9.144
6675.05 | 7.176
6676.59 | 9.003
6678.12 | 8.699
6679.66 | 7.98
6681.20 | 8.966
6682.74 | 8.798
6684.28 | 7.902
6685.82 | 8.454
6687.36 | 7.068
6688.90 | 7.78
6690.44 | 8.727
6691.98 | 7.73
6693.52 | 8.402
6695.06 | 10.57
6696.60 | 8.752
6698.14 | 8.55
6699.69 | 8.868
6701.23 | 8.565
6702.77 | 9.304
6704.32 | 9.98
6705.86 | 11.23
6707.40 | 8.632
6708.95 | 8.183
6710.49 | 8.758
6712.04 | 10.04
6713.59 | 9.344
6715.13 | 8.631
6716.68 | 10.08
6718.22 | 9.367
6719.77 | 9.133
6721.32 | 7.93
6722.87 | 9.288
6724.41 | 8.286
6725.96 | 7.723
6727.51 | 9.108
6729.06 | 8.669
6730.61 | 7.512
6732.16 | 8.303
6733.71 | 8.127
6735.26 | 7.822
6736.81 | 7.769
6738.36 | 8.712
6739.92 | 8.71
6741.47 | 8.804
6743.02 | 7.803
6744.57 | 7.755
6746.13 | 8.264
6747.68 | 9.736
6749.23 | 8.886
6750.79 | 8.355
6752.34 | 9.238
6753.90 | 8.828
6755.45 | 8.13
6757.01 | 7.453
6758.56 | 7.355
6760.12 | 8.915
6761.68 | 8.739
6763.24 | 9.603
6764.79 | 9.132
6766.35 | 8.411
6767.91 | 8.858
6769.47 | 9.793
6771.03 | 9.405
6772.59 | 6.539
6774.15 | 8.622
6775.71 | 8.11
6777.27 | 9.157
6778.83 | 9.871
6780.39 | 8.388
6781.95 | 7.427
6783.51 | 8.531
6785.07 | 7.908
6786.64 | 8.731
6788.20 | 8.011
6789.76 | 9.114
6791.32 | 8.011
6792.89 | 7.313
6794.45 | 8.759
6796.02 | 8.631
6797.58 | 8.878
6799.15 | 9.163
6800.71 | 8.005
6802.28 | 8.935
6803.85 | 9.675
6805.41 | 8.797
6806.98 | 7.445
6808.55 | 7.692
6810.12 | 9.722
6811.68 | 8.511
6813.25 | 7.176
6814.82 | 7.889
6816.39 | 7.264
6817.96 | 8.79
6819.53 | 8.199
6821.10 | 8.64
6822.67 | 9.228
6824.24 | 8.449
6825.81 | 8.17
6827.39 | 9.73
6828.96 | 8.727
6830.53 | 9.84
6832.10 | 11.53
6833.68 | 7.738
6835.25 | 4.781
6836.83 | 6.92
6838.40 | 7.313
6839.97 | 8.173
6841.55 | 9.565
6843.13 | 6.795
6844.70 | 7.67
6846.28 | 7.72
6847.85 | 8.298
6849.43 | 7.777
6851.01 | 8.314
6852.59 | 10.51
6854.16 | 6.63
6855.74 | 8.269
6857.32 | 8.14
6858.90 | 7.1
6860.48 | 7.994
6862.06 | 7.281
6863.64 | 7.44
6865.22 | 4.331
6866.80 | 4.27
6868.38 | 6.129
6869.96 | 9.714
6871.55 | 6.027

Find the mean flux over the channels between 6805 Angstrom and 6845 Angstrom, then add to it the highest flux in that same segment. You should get 19.8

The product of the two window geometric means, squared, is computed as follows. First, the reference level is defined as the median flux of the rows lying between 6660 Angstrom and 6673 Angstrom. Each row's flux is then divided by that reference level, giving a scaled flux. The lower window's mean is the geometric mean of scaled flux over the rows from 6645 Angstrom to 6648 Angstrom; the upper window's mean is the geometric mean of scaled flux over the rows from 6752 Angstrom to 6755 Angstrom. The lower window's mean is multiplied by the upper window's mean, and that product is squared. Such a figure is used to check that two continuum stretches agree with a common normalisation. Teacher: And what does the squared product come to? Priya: 1.2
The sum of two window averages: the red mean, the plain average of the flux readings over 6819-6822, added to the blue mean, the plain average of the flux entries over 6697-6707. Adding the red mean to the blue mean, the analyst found 17.8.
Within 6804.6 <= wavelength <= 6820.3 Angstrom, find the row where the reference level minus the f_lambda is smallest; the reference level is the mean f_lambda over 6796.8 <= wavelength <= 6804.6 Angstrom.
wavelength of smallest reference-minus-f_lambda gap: 6810.12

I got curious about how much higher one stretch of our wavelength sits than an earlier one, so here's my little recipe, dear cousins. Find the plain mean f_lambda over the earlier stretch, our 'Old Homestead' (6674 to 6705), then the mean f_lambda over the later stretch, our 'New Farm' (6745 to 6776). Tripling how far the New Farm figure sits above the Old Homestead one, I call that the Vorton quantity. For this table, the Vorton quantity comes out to 0.2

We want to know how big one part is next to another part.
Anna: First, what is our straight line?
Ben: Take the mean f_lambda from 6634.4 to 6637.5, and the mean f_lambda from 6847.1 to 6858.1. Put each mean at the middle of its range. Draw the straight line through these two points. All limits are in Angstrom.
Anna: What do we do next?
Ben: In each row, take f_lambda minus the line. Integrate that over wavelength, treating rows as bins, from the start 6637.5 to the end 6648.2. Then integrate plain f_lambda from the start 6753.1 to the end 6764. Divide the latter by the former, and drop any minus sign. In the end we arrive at 8.6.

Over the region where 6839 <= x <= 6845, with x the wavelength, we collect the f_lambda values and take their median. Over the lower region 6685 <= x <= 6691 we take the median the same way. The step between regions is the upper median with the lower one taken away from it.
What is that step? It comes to -0.2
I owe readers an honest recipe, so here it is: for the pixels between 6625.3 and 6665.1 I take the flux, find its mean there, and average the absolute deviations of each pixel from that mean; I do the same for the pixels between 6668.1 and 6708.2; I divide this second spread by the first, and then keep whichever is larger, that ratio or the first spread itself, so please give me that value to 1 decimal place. 1.1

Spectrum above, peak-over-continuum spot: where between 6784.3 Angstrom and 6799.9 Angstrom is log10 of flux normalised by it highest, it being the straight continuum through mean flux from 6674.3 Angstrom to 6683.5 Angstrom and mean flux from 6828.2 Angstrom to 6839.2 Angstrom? 6799.15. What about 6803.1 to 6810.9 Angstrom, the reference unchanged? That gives 6810.12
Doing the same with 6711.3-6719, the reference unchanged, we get 6716.68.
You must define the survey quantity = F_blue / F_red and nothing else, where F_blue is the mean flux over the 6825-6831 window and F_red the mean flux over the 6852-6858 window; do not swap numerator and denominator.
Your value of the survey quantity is 1.09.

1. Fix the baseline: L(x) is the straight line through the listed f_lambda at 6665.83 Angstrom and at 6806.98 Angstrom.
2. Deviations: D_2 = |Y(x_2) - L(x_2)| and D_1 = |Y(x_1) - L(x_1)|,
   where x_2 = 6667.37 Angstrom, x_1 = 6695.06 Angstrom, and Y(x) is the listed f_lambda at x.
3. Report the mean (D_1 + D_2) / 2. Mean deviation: 1.5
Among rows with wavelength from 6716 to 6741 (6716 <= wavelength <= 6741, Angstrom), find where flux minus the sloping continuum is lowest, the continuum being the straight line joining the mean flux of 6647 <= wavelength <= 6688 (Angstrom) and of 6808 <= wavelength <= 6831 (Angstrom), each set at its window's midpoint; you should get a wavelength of 6730.61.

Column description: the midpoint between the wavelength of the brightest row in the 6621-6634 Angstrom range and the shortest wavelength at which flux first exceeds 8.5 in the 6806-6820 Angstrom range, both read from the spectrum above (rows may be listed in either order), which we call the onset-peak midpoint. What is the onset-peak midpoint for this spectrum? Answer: 6715.8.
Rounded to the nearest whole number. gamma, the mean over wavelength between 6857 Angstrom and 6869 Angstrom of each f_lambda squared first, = 45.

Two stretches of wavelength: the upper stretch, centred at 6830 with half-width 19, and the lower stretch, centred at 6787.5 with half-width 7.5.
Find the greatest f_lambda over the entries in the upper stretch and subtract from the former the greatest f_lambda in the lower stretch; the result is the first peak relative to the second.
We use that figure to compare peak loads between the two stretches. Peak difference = 2.4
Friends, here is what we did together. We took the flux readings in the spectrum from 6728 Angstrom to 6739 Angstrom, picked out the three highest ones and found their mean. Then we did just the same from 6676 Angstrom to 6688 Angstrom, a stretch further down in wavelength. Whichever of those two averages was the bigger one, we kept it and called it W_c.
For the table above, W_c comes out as 8.9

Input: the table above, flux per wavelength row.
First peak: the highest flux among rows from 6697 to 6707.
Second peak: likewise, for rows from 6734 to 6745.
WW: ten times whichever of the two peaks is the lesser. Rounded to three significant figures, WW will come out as 88.0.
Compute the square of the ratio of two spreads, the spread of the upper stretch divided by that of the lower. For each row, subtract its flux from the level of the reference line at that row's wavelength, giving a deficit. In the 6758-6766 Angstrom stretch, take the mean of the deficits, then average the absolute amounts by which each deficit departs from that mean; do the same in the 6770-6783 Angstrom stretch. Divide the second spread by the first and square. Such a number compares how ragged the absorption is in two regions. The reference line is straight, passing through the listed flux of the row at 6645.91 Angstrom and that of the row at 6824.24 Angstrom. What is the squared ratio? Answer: 2.1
